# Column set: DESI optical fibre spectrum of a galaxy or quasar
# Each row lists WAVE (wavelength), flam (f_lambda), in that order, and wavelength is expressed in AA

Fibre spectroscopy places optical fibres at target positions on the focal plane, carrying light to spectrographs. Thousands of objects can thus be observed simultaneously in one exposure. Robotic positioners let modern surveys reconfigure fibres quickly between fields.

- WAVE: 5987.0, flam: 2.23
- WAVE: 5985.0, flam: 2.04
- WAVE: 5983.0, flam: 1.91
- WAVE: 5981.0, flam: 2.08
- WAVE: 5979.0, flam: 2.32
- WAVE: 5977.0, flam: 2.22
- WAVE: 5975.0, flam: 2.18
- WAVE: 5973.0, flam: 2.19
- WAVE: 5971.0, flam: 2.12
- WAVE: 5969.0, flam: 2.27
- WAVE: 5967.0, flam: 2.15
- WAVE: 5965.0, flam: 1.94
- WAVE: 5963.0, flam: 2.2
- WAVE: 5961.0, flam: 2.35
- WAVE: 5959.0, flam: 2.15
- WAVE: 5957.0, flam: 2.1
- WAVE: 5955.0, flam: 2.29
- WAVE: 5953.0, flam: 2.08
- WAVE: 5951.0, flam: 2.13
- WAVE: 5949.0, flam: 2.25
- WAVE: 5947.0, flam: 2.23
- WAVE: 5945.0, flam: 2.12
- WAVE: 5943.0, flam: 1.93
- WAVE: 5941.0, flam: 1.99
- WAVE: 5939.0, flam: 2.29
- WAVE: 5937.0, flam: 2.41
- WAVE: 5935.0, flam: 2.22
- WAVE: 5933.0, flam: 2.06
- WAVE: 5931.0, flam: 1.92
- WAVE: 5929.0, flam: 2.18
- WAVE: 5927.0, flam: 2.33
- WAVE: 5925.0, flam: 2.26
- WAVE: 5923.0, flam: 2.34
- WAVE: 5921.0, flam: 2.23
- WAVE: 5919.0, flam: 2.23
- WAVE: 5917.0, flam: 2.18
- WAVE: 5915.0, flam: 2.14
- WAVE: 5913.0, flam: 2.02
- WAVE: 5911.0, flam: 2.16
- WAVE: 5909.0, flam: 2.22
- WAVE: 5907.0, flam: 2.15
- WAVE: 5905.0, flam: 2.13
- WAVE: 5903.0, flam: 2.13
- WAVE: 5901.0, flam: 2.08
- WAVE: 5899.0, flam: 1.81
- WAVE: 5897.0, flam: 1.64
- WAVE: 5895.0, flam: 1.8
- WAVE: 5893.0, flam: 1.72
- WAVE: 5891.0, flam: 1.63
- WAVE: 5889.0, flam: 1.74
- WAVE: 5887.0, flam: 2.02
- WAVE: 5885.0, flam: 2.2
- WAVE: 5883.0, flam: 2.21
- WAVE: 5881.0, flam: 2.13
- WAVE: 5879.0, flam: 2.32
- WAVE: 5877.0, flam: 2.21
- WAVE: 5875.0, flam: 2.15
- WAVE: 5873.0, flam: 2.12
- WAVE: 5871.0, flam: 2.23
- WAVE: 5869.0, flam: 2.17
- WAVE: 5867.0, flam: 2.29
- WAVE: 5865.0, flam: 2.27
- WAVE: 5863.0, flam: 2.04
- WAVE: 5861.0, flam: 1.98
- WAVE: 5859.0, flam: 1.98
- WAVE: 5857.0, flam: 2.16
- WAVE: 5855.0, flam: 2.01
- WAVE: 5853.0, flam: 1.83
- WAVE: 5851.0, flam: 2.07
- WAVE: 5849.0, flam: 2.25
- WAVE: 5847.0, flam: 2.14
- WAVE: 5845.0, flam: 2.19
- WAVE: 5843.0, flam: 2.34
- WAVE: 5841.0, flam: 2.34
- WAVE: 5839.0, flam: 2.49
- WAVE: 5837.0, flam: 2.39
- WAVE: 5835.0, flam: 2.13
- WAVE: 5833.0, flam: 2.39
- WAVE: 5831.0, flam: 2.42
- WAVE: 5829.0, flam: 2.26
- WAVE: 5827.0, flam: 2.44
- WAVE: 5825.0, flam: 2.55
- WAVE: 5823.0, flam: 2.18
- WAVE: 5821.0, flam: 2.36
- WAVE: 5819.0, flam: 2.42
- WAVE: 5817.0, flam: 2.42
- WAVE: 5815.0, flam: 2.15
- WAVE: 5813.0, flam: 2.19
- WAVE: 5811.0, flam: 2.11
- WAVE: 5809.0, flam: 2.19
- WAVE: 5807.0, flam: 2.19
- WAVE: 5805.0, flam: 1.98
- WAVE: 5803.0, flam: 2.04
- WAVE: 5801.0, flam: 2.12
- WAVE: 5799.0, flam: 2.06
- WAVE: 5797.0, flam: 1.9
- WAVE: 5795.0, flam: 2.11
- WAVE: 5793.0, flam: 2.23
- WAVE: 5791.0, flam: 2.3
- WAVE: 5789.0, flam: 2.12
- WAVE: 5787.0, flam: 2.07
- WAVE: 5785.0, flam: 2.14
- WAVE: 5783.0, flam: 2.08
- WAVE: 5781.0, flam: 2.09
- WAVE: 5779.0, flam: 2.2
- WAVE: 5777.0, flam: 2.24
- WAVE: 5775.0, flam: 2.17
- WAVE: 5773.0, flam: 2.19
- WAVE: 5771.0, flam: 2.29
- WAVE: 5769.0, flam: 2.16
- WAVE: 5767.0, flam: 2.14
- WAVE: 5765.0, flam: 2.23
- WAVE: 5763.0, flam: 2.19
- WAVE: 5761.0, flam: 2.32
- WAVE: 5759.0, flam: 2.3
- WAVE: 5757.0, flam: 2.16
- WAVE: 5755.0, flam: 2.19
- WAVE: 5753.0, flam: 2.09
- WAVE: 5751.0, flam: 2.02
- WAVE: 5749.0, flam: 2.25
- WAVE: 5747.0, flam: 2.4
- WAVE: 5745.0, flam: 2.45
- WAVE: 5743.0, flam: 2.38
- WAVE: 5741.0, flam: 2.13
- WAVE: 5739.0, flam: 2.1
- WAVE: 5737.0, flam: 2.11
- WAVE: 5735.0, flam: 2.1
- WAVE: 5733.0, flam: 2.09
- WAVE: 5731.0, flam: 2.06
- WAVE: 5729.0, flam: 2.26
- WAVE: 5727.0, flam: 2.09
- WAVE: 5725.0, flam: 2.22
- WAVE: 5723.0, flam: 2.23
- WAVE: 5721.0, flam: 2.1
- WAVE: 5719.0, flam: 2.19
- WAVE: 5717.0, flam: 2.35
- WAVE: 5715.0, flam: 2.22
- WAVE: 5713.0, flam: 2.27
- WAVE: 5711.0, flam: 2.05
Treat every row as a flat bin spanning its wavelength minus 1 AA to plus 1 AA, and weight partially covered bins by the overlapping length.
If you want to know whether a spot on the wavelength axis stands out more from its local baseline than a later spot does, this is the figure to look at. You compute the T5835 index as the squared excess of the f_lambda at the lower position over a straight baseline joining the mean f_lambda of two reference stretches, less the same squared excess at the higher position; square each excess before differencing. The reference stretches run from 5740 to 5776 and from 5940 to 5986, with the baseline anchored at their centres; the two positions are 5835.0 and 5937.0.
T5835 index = -0.06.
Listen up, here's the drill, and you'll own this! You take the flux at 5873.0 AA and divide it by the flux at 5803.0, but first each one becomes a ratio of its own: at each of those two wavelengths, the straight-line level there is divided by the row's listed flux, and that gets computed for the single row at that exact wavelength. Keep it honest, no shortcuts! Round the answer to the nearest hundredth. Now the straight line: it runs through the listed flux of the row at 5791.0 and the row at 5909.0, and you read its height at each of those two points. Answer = 0.94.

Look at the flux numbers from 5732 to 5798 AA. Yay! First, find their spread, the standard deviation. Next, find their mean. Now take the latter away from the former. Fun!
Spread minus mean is -2.07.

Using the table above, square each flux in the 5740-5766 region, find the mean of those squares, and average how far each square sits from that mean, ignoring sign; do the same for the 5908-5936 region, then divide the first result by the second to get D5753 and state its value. 1.3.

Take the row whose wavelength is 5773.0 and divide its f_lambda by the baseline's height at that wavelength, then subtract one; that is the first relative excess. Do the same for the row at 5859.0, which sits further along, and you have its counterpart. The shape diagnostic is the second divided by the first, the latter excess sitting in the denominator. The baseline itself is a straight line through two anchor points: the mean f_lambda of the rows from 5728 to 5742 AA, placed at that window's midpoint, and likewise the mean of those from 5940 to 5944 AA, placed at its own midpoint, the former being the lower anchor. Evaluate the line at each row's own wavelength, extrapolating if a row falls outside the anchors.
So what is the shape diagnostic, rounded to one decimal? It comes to -0.5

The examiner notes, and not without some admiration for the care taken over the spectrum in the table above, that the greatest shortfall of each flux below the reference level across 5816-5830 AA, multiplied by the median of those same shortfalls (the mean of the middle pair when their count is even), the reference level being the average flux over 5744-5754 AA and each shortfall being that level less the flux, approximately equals -0.011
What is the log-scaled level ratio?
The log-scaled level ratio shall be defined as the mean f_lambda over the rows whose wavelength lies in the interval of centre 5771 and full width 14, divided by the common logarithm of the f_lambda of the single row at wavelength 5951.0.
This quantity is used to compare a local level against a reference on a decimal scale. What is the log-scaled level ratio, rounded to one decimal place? 6.7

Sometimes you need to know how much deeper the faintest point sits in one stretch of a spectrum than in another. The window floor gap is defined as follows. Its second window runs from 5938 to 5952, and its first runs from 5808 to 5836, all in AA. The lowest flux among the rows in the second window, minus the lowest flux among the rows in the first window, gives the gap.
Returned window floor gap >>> -0.18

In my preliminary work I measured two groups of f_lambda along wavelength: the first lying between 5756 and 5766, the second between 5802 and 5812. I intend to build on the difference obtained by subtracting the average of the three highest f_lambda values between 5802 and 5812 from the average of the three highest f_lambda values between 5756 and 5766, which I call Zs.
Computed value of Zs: 0.12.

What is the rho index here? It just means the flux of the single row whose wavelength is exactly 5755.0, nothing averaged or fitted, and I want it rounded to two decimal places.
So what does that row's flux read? 2.19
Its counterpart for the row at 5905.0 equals 2.13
